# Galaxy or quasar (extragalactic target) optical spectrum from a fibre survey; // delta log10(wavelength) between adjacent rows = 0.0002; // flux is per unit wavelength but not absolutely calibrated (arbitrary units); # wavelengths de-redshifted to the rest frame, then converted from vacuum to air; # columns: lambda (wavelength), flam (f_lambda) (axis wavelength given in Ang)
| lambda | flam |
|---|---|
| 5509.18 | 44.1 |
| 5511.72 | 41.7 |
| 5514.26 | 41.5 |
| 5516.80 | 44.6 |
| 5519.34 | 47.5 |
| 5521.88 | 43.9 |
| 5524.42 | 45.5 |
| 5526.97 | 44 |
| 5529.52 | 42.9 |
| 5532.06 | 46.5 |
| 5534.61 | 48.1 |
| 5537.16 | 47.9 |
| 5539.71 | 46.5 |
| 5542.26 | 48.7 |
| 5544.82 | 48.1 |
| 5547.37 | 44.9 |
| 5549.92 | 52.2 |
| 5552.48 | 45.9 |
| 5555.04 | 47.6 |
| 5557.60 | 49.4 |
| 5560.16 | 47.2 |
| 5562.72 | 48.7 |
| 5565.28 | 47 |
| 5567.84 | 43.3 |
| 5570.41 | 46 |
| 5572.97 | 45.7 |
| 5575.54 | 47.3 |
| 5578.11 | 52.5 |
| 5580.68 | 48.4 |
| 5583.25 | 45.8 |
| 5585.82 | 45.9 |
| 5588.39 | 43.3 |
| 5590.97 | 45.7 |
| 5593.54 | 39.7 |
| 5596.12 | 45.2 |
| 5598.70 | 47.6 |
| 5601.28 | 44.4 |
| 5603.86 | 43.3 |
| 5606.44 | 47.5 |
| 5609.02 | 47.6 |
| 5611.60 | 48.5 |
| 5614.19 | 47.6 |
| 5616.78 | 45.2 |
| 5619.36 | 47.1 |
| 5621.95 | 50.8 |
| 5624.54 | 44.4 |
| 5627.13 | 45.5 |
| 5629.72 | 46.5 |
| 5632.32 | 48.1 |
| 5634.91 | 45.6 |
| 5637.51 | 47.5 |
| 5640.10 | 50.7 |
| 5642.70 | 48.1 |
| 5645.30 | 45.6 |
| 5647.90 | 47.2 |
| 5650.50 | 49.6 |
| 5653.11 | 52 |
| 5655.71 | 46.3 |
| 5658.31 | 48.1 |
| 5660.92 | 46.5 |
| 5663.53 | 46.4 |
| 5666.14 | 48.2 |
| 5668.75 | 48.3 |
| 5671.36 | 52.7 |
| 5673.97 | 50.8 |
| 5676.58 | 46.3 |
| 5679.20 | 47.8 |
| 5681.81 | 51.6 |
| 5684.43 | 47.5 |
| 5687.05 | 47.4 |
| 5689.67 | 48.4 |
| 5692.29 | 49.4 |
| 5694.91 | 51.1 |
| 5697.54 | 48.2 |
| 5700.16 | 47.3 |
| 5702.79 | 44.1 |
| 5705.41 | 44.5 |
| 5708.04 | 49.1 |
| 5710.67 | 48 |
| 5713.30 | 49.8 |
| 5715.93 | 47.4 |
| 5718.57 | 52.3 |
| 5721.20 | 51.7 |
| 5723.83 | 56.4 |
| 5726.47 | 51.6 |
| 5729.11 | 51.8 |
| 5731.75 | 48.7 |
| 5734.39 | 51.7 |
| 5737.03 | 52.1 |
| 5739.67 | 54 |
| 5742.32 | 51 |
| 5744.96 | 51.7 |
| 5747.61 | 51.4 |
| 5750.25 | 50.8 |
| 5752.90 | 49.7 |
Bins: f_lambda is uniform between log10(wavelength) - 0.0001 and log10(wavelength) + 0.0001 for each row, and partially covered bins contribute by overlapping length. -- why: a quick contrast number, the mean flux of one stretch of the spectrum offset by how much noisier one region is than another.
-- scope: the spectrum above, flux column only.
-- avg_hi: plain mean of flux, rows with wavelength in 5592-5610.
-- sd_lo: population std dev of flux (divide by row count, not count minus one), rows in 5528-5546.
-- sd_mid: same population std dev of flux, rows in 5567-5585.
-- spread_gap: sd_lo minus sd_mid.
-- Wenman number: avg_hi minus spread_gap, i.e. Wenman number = 45.9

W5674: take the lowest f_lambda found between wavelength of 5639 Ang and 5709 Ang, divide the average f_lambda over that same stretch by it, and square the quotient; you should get 1.20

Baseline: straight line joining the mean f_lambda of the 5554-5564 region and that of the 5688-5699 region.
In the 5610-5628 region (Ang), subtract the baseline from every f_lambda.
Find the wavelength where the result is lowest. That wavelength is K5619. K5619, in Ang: 5624.54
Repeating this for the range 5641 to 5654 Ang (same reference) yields 5645.30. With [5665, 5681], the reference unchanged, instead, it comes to 5676.58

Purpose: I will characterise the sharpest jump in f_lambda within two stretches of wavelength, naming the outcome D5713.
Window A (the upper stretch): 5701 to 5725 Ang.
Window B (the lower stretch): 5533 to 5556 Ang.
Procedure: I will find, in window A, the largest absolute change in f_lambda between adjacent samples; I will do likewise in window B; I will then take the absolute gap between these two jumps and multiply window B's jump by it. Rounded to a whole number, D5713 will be 18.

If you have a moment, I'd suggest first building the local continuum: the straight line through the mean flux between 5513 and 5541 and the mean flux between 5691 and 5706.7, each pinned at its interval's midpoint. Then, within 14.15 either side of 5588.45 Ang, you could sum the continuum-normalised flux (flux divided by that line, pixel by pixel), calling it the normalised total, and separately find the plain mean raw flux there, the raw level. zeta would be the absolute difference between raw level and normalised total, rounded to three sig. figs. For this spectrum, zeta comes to 35.0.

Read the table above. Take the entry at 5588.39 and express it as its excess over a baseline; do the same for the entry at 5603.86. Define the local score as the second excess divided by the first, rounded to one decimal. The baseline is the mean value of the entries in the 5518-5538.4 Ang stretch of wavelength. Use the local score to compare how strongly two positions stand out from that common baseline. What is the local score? 1.0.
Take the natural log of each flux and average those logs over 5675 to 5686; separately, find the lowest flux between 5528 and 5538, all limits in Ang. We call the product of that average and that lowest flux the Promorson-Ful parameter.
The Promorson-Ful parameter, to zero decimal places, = 166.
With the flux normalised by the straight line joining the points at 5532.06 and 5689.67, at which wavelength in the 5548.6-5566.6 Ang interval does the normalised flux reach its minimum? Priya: 5552.48 Ang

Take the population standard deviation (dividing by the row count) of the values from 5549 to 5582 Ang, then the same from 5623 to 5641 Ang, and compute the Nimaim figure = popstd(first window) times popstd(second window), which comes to 4.7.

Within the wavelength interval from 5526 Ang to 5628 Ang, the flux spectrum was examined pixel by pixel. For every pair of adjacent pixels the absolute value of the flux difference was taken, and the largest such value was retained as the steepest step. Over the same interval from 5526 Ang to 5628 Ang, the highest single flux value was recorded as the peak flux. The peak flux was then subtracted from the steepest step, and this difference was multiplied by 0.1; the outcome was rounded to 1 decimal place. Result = -4.5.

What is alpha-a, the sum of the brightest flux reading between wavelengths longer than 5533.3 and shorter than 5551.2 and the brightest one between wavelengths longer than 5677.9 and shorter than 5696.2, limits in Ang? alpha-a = 104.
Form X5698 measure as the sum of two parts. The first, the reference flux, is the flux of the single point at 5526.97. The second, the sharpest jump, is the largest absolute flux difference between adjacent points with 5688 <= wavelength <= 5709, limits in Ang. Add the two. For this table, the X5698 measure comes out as 49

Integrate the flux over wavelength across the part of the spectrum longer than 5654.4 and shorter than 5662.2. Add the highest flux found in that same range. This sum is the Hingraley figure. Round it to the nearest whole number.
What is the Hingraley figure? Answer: 415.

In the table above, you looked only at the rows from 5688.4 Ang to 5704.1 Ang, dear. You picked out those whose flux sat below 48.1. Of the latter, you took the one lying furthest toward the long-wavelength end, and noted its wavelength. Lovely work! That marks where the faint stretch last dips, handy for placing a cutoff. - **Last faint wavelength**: 5702.79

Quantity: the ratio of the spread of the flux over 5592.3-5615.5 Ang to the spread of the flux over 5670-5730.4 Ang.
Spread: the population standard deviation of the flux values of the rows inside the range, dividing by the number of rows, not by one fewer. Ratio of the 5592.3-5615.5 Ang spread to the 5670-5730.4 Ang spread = 0.97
